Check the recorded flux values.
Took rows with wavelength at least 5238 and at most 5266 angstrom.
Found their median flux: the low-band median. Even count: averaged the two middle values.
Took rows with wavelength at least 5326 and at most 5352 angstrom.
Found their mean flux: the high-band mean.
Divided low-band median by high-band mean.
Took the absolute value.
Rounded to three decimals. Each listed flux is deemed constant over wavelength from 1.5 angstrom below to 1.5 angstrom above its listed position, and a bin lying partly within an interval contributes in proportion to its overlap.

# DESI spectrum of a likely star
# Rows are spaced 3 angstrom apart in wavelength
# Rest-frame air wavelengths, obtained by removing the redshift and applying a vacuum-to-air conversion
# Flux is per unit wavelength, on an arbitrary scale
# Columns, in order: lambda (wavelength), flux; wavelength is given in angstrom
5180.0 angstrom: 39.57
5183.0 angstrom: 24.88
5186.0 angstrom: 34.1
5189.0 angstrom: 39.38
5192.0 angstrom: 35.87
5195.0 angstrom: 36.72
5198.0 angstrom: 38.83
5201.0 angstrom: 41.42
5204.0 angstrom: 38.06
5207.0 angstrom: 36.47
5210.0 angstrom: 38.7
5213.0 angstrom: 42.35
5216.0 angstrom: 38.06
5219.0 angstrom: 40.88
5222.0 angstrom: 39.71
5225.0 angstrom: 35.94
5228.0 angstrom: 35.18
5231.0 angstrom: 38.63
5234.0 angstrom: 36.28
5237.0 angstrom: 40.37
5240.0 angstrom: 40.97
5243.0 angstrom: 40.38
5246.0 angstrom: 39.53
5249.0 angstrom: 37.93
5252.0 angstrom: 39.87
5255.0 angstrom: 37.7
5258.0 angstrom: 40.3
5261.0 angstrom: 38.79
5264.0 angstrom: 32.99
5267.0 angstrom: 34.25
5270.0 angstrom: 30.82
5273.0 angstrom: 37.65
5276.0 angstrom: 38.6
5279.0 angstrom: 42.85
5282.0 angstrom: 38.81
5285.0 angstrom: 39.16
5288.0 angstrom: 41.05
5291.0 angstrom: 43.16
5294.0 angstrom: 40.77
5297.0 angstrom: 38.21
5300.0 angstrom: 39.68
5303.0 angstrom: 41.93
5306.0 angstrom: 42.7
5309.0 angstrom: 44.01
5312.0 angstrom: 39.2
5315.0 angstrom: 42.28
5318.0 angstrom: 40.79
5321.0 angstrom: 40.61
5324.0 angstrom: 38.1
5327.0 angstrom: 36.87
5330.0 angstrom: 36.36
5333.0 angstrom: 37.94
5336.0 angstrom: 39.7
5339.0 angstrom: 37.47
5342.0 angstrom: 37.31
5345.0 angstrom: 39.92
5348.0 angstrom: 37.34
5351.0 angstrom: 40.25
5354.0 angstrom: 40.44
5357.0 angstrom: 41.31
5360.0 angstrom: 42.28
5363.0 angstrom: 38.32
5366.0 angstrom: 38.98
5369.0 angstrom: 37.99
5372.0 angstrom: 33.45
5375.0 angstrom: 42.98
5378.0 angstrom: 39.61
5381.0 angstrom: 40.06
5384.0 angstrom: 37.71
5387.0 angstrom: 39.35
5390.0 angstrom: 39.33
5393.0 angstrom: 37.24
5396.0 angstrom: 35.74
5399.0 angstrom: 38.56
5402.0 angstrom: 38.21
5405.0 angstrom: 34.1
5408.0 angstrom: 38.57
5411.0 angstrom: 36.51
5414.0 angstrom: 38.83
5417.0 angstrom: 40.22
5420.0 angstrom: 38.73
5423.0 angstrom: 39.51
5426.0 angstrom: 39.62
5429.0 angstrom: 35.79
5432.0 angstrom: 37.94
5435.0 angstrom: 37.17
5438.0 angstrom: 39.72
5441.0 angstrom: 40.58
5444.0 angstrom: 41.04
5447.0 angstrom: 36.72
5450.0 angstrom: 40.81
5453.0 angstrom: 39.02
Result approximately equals 1.037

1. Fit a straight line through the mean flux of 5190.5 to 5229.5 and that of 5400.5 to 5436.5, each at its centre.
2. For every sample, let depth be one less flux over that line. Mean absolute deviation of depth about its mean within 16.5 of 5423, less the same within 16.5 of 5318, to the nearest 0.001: -0.026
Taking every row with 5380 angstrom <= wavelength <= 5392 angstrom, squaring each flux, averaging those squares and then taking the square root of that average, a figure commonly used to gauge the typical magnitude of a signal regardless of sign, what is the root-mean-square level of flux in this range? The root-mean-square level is 39.1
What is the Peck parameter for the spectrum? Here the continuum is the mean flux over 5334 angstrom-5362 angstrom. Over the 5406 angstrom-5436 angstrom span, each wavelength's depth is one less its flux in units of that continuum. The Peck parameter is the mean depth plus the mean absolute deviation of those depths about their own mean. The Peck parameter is 0.061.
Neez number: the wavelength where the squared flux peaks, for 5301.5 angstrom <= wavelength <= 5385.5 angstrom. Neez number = 5309.0 angstrom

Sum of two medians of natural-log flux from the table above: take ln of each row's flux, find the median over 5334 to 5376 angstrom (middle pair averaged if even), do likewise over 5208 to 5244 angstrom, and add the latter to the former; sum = 7.34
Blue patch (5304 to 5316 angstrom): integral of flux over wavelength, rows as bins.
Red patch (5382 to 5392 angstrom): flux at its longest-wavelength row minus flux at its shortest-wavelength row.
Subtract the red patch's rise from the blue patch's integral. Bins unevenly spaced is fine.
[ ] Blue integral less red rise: 503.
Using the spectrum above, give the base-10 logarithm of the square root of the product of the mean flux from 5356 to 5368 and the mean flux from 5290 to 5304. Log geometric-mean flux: 1.61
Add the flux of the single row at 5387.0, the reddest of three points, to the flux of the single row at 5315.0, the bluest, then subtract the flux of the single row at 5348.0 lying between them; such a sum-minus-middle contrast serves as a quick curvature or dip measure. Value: 44.3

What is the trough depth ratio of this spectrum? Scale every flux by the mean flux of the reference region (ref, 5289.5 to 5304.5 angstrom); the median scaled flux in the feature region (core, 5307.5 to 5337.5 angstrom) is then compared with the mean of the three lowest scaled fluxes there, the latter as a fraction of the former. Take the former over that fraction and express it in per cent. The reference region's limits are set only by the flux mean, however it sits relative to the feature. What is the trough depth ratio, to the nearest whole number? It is 103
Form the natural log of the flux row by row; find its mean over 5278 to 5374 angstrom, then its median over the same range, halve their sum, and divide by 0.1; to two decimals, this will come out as 36.80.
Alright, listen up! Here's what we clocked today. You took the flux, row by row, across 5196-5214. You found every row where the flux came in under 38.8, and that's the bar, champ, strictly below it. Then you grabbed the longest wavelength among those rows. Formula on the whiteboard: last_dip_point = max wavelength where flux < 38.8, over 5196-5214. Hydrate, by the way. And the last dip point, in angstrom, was 5210.0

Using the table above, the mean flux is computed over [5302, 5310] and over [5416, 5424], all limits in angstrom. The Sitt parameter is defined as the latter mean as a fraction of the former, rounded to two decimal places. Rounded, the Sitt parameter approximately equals 0.92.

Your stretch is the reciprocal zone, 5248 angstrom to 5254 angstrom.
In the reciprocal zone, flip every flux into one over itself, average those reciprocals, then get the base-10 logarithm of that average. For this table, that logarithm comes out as -1.59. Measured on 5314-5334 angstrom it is -1.59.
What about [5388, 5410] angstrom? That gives -1.57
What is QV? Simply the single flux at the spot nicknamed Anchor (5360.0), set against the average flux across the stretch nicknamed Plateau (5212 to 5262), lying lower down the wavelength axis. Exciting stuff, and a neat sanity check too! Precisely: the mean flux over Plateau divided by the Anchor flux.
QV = 0.92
